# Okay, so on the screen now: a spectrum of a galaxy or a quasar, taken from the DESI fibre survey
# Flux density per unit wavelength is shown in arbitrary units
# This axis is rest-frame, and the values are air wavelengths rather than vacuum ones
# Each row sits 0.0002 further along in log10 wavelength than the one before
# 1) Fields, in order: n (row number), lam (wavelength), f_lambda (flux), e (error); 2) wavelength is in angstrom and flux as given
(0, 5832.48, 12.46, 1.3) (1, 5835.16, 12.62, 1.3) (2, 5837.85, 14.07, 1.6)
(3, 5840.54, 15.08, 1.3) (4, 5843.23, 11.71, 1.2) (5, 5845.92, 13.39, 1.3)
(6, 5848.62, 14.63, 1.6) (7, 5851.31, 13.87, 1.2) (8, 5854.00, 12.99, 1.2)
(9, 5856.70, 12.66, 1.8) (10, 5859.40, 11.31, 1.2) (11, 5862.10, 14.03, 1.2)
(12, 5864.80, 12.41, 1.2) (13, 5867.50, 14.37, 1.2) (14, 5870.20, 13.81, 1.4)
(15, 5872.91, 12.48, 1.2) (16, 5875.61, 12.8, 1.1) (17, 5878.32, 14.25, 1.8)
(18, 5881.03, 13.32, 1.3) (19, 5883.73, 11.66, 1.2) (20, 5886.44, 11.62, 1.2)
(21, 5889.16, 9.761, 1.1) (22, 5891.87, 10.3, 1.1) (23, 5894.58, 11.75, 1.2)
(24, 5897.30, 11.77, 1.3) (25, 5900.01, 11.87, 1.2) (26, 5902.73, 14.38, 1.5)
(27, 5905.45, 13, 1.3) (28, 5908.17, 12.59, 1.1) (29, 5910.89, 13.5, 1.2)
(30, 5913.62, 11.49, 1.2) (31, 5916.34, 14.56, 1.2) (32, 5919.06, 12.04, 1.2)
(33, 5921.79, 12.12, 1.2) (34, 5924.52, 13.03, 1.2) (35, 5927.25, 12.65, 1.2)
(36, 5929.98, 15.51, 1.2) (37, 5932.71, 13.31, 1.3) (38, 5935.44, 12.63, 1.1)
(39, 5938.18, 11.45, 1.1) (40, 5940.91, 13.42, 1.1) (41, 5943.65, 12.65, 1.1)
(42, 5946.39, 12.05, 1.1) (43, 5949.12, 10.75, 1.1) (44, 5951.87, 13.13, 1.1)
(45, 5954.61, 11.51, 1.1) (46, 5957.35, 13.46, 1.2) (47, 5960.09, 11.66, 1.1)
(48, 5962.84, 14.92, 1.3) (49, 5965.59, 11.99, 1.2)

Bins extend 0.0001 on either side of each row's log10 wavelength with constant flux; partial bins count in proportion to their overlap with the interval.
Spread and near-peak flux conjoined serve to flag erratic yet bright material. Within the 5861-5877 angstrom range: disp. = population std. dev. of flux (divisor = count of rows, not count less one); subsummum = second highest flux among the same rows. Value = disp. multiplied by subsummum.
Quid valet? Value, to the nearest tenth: 10.9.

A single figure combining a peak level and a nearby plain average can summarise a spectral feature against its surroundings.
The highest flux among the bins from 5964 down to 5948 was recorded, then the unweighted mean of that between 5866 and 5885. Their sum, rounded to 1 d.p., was 28.2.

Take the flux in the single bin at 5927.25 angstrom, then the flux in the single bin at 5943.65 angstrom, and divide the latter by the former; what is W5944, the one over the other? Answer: 1.00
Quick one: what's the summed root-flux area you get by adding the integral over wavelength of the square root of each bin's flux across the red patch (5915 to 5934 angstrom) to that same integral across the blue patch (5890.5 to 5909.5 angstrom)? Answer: 136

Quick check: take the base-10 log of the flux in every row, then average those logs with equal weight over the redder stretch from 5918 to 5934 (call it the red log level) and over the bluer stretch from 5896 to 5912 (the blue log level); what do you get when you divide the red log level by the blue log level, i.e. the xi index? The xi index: 1.01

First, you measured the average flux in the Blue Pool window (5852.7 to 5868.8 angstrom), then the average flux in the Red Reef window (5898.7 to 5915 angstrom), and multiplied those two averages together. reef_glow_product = 166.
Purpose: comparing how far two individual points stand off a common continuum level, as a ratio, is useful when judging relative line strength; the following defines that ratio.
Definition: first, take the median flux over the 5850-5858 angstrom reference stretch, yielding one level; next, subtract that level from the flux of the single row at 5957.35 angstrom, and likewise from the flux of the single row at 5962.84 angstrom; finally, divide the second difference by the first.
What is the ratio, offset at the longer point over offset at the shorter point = 4.1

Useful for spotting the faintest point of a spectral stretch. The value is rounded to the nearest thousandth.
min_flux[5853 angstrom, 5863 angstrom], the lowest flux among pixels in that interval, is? 11.310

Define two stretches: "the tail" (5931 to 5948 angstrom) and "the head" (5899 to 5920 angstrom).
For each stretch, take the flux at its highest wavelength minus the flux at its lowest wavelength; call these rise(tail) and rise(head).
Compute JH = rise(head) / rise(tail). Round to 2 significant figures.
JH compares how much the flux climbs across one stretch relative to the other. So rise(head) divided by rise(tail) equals -0.13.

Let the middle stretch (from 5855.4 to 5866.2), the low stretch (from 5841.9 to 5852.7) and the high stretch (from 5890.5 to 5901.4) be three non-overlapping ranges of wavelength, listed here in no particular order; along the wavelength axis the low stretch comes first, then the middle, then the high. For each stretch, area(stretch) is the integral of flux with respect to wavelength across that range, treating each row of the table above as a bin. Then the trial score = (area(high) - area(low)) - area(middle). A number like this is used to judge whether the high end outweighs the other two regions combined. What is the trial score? -156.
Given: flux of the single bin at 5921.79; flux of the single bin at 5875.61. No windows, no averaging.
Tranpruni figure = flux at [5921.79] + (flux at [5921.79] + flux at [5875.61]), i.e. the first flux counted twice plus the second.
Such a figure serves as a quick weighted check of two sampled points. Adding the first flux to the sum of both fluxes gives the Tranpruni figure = 37.0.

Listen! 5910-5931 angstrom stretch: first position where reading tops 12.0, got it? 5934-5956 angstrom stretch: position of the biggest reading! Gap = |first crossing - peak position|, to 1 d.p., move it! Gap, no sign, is 30.0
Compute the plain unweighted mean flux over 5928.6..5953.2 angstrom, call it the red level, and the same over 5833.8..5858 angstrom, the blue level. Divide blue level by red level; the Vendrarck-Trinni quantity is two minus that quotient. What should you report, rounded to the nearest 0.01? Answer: 0.95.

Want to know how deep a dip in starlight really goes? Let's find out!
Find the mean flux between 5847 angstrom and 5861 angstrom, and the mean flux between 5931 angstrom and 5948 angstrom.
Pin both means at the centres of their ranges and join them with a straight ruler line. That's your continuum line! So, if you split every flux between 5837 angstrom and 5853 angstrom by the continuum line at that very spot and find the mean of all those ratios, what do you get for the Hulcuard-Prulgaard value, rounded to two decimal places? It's 1.05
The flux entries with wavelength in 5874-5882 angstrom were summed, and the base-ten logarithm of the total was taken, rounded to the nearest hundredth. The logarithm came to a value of 1.61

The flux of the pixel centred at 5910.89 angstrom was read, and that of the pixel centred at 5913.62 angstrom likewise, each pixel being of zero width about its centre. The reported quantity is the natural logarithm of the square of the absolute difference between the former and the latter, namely 1.4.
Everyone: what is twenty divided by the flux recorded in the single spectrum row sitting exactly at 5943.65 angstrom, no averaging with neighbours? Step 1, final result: 1.58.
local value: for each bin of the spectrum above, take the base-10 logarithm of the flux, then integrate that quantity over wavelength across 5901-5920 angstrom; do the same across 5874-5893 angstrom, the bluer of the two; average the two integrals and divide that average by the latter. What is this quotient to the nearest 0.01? 1.02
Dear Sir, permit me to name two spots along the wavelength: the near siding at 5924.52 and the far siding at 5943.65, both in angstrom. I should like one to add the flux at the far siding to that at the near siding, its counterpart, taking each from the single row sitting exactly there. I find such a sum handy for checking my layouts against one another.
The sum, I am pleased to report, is 25.7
